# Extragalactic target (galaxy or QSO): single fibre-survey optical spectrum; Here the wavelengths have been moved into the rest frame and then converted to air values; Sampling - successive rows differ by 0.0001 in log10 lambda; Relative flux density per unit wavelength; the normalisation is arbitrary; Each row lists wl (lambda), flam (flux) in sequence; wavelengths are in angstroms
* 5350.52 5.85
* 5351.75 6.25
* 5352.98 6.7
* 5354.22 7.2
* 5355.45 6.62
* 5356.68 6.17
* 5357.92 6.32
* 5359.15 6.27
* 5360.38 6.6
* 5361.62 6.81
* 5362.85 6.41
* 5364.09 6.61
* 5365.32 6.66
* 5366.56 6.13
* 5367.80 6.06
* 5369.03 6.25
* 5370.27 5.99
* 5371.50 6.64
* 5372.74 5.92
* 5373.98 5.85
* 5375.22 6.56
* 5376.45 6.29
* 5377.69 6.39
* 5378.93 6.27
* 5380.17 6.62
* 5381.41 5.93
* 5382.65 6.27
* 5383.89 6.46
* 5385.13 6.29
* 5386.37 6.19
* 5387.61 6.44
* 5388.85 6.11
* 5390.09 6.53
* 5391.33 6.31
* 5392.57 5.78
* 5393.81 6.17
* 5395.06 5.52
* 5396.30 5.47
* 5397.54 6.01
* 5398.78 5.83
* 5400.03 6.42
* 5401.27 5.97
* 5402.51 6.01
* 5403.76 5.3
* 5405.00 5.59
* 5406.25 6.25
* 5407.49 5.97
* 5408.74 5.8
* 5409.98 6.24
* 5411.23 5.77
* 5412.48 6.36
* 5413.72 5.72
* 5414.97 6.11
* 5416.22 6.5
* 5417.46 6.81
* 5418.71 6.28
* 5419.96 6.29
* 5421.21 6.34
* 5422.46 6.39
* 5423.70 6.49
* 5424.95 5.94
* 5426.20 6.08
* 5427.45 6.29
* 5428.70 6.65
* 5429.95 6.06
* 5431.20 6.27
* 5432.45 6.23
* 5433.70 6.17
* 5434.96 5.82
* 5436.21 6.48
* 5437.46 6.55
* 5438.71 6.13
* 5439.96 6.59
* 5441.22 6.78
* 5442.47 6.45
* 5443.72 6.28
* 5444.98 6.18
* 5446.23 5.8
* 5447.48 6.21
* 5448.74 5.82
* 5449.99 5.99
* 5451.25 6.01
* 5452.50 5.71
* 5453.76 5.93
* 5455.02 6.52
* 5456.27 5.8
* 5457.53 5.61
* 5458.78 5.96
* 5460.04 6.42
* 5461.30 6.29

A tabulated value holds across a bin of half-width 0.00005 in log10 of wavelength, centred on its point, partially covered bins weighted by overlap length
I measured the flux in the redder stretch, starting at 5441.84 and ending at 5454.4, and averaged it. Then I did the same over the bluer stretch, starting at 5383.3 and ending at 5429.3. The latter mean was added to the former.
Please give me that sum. 12.2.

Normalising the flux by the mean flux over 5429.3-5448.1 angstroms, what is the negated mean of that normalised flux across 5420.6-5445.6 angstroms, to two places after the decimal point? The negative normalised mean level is -1.01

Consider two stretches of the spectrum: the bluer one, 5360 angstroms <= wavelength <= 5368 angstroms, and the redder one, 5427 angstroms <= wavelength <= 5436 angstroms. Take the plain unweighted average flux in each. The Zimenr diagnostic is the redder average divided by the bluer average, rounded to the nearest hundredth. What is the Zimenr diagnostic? 0.96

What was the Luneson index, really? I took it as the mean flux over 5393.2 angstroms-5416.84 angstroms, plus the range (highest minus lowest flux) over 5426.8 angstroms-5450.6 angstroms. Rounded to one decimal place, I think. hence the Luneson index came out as 6.9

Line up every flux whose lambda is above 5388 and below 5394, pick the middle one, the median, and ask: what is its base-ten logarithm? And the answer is 0.790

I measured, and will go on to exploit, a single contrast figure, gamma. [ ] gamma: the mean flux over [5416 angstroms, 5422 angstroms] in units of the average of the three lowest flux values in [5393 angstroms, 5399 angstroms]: 1.15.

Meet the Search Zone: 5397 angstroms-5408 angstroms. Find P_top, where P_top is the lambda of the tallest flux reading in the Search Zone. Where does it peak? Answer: 5400.03 angstroms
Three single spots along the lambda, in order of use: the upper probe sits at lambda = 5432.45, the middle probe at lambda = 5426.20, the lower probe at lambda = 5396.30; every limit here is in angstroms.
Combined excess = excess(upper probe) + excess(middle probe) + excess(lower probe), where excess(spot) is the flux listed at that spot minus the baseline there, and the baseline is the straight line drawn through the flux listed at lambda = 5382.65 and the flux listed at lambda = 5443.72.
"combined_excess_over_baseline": -1.0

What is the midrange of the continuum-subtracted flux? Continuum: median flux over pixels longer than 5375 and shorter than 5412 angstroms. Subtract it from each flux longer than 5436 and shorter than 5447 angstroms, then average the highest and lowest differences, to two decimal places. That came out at 0.11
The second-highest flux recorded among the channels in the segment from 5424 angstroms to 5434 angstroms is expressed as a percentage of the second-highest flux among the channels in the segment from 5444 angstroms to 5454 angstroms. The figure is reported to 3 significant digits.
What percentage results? 102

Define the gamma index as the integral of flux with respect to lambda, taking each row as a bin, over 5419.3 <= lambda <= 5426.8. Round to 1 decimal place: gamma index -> 46.9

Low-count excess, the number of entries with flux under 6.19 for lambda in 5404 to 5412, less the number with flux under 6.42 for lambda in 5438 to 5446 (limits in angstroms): 1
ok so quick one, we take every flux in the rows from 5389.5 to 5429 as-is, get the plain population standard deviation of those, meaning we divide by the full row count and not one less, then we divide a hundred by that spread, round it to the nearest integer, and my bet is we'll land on 281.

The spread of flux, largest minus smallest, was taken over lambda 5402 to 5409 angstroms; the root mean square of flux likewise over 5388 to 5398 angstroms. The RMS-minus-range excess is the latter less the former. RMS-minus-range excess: 5.05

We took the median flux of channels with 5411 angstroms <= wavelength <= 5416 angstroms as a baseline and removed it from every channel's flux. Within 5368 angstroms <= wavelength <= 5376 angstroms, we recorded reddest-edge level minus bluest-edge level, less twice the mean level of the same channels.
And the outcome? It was -0.2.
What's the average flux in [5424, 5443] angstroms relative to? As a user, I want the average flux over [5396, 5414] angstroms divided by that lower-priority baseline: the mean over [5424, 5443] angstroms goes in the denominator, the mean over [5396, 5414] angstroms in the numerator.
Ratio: 0.94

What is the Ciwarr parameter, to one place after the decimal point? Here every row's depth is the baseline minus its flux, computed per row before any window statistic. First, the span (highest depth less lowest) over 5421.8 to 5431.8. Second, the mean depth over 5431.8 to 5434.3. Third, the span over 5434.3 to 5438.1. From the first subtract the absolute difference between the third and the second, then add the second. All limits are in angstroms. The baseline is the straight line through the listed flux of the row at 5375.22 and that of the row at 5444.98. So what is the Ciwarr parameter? 0.1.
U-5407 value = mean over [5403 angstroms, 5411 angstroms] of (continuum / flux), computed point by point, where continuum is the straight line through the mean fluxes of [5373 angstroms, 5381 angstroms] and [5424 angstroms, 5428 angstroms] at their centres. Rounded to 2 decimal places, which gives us 1.06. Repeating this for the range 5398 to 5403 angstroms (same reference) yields 1.03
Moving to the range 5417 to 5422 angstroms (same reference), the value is 0.96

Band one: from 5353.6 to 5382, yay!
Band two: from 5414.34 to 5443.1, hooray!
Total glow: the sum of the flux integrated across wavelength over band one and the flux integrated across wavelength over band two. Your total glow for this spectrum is 363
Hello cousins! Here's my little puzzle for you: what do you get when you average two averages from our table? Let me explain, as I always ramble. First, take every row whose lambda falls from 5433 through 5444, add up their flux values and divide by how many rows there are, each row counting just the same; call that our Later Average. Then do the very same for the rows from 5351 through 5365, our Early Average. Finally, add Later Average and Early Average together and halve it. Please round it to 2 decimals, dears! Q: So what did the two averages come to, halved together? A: 6.45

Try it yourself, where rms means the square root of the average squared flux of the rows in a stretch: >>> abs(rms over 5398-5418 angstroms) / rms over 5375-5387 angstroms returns 0.96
